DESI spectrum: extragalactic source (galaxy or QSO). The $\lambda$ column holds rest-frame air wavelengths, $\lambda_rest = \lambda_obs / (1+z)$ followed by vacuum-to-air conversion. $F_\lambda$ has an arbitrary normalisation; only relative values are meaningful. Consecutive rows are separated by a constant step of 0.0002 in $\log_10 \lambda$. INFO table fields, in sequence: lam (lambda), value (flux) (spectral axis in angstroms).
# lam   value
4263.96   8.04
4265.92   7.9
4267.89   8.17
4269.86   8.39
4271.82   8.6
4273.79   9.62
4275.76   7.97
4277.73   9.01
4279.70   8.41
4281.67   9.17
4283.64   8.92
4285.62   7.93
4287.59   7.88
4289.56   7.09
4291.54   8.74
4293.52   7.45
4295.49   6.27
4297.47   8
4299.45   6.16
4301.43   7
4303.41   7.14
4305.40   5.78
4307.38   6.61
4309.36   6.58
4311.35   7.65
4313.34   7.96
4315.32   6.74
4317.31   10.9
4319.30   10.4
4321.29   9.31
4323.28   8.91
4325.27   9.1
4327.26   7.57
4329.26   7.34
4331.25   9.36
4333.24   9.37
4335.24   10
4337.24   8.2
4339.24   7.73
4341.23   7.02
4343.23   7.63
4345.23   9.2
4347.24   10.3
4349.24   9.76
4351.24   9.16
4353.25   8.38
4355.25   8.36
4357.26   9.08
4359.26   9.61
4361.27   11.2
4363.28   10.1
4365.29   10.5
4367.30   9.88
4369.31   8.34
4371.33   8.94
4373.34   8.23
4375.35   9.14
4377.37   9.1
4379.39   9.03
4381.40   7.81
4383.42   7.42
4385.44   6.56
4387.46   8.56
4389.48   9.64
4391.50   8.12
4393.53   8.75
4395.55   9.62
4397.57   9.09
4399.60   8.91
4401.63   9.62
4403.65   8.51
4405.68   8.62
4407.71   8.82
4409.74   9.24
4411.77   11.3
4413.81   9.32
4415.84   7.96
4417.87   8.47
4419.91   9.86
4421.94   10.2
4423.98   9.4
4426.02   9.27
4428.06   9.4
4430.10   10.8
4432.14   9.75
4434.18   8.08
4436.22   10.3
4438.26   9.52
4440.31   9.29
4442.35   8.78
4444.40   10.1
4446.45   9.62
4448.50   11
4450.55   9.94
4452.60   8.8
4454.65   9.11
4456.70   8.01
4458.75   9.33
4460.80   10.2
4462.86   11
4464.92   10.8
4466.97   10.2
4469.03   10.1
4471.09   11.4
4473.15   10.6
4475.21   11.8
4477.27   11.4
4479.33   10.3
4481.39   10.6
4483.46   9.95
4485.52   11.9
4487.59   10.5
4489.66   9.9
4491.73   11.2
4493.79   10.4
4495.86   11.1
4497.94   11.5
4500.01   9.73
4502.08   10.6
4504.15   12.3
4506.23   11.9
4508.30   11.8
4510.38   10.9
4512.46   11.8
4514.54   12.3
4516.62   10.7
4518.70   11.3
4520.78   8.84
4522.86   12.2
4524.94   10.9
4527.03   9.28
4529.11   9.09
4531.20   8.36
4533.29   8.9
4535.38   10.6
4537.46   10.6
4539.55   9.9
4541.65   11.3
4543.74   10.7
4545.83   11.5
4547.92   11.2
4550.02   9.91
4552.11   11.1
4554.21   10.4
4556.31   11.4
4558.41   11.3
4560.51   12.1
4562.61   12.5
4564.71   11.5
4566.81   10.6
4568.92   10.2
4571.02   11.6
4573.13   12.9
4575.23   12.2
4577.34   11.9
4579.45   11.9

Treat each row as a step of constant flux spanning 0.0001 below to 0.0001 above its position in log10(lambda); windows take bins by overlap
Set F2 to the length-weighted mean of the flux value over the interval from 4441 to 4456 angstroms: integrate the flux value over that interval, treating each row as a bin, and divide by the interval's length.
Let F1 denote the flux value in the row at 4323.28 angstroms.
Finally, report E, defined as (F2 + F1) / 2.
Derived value 9.2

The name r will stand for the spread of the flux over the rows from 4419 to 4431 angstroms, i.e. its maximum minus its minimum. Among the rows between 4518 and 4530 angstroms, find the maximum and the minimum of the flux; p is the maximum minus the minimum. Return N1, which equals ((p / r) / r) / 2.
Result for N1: 0.72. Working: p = 3.4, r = 1.5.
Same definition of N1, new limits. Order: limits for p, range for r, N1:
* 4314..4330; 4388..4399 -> 0.90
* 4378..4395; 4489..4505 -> 0.23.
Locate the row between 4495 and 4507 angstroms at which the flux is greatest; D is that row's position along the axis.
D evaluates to 4504.15 angstroms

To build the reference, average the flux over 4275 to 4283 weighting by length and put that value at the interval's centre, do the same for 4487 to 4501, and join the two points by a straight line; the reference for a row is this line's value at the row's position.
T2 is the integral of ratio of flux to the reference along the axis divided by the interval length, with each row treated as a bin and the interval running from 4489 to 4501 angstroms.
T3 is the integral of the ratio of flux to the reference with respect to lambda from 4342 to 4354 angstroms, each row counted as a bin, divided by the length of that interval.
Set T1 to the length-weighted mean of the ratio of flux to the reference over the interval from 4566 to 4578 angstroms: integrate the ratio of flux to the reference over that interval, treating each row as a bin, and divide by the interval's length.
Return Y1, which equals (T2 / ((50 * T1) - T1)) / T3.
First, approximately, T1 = 1.02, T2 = 1.00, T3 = 0.972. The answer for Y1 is 0.0206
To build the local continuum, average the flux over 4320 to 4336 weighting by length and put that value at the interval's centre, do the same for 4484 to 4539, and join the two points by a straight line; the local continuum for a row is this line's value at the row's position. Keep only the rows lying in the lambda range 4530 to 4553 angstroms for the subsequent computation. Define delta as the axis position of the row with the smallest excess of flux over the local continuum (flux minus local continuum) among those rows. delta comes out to 4531.20 angstroms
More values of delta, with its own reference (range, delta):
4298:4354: 4305.40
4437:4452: 4442.35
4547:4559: 4550.02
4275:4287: 4285.62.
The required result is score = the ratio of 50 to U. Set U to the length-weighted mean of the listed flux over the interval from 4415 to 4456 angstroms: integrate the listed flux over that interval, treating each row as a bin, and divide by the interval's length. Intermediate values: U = 9.5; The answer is 5.3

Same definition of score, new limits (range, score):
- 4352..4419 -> 5.6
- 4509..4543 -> 4.8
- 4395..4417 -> 5.5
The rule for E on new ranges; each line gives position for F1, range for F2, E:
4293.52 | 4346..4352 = 8.6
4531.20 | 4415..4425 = 8.8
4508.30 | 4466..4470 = 11.0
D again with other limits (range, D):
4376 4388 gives 4377.37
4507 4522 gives 4514.54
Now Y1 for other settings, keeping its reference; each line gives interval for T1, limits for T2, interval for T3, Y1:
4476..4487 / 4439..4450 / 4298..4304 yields 0.0246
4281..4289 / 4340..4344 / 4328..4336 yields 0.0173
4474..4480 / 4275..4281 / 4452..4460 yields 0.0217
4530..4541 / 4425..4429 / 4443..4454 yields 0.0224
